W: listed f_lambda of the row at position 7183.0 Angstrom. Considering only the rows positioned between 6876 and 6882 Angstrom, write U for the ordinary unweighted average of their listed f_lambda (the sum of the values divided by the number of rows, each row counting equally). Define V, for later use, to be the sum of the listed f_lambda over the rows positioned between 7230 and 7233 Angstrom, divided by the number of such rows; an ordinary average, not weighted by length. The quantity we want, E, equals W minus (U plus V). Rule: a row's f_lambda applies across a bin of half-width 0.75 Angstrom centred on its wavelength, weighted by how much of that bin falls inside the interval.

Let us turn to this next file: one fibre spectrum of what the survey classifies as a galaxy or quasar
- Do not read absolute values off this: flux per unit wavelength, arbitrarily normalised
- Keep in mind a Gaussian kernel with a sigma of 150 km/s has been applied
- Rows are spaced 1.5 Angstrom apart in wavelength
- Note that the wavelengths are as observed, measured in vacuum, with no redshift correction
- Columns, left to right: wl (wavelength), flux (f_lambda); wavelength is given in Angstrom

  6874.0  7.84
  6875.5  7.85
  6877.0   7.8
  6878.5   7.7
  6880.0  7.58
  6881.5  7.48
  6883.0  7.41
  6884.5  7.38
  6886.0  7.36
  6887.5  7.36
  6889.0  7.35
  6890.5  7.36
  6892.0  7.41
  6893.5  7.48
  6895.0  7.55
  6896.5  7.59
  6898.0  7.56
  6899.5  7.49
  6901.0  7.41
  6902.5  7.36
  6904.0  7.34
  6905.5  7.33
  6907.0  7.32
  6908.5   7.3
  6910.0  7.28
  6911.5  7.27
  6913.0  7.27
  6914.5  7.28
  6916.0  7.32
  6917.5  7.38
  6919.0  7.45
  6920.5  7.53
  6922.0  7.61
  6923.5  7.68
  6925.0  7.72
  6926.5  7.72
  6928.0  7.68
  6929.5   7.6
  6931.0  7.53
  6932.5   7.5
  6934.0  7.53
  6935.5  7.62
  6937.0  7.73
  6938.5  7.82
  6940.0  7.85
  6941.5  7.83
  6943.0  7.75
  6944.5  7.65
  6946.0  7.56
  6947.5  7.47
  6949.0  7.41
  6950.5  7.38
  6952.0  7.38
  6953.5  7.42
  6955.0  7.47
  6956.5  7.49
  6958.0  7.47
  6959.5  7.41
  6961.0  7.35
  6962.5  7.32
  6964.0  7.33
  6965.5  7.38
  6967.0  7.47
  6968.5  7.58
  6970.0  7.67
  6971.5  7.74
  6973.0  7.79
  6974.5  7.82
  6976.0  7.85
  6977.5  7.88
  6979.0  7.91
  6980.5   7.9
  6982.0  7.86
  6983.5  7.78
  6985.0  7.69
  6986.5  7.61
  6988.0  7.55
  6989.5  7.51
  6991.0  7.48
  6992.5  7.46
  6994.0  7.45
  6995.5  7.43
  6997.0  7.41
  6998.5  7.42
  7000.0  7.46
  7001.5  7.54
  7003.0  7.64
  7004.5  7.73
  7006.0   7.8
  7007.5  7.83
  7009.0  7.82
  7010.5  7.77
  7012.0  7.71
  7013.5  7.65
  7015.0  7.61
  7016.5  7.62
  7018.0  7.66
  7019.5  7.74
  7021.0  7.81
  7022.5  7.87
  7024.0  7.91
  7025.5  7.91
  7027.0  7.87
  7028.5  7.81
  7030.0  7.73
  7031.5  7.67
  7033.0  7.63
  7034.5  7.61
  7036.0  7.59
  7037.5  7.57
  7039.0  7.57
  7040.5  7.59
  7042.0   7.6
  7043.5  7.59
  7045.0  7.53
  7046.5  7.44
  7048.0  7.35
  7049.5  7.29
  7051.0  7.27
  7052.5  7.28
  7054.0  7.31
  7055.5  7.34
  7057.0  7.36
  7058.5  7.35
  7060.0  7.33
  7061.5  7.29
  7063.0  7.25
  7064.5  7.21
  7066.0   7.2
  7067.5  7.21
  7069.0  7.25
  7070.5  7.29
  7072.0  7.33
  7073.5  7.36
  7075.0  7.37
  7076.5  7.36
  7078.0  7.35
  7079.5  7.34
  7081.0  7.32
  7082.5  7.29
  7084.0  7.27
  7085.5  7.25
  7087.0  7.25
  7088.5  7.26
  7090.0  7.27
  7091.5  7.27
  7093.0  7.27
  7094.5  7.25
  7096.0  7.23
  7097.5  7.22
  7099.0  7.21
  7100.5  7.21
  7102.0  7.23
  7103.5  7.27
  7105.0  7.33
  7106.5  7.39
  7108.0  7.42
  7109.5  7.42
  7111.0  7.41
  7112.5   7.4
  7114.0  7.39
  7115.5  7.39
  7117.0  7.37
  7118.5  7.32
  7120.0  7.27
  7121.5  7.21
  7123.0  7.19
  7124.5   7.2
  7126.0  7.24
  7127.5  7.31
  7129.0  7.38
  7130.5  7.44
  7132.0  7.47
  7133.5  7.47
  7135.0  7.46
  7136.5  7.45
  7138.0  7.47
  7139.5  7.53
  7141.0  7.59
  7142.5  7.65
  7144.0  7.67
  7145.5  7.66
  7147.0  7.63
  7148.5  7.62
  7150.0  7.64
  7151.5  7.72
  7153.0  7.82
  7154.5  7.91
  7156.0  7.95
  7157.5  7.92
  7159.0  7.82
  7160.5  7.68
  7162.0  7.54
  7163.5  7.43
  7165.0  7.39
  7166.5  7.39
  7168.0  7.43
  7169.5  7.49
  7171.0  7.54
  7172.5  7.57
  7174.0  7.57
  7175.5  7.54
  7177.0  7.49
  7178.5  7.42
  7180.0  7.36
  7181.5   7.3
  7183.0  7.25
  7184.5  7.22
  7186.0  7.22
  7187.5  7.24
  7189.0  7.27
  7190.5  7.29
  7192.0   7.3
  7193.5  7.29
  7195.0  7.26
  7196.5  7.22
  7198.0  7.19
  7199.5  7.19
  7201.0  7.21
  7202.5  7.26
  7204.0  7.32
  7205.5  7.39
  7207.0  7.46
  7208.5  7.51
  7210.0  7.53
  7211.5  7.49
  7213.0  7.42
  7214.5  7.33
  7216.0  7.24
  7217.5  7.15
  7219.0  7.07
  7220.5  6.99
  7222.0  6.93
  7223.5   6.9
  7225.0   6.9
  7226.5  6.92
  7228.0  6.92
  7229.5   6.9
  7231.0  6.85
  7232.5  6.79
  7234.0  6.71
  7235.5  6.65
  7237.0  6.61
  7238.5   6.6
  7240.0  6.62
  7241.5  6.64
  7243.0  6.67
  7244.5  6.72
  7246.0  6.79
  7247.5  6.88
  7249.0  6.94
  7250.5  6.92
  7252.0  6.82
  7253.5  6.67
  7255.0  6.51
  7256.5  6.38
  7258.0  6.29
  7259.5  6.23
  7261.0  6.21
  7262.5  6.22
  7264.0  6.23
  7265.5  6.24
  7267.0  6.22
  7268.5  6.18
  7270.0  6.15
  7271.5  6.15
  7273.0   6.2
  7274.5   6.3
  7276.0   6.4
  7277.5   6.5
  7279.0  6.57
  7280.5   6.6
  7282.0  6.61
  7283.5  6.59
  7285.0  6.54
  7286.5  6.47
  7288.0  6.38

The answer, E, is -7.21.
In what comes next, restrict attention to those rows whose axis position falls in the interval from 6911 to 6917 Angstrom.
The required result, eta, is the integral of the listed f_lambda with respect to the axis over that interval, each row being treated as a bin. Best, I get 43.7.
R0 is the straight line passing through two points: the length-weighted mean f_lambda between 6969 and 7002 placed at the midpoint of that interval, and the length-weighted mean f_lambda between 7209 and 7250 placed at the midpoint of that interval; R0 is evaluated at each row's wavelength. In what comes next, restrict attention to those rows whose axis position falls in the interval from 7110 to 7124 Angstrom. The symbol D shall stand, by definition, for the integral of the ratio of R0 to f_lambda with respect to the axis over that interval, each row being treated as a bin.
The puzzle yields 13.9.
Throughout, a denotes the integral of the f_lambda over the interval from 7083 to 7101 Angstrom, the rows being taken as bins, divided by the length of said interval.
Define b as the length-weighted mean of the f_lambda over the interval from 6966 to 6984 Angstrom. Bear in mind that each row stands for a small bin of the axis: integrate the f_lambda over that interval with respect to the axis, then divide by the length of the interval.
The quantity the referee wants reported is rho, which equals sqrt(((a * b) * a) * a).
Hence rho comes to 54.4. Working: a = 7.25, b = 7.77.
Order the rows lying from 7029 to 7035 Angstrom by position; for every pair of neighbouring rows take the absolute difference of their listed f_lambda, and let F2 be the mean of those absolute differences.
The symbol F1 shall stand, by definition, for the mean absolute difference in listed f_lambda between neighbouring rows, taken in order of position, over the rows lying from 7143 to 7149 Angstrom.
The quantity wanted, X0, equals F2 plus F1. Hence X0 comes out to 0.057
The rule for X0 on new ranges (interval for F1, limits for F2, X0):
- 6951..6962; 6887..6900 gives 0.085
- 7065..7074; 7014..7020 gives 0.075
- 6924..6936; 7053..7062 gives 0.073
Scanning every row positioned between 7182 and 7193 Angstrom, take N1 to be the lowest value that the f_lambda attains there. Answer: 7.22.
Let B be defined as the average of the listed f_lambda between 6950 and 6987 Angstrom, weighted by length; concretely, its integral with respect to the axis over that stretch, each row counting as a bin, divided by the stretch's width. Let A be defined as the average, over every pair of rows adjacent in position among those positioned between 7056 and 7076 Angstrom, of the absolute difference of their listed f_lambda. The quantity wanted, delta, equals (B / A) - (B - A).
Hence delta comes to 269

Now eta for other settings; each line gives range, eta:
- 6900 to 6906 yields 44.2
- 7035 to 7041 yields 45.5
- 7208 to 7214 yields 44.9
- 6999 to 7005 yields 45.5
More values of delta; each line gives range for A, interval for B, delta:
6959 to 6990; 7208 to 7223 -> 127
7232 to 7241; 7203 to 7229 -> 164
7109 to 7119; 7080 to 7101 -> 428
